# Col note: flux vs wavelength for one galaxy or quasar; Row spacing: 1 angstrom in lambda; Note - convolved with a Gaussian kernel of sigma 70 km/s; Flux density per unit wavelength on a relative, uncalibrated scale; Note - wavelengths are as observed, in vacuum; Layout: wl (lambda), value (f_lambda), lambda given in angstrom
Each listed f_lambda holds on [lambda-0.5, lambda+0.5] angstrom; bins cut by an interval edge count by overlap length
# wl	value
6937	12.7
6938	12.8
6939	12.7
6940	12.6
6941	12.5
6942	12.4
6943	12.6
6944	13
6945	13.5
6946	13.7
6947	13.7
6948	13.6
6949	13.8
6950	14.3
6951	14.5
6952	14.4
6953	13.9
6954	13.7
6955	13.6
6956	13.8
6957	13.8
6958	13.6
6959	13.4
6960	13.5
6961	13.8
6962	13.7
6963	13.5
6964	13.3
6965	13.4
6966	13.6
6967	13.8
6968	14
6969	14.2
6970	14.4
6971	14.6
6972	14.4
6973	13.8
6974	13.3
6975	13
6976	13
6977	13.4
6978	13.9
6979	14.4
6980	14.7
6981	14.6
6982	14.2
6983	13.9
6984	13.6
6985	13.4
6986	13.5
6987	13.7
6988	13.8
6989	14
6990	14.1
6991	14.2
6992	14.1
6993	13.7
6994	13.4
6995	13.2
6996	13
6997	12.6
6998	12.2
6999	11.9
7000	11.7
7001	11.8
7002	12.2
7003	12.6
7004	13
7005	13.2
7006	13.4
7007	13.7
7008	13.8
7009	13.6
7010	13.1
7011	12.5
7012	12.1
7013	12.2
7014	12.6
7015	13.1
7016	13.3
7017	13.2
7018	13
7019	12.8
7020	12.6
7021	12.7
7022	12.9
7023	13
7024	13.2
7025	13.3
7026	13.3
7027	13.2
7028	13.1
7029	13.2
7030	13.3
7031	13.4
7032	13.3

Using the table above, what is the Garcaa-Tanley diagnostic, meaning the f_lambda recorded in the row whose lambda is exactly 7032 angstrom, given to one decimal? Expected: 13.3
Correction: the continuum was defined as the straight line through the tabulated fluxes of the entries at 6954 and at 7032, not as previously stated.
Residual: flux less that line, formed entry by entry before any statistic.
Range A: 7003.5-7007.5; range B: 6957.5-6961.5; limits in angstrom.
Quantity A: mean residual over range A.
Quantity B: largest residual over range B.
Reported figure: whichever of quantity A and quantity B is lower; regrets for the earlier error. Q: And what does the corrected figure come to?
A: -0.11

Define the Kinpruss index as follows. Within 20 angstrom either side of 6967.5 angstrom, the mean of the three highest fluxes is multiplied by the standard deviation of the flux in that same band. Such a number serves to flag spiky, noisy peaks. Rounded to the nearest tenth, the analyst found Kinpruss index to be 6.4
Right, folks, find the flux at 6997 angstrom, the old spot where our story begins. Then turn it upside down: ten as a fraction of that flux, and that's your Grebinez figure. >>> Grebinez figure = 0.79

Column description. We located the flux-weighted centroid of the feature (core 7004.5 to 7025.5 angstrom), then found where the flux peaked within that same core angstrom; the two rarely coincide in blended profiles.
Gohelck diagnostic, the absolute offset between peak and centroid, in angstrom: 6.9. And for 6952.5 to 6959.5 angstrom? 3.0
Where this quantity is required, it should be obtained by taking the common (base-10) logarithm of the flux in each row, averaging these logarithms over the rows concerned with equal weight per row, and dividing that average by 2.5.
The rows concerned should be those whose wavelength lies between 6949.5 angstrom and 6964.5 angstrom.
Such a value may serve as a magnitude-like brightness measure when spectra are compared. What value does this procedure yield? 0.456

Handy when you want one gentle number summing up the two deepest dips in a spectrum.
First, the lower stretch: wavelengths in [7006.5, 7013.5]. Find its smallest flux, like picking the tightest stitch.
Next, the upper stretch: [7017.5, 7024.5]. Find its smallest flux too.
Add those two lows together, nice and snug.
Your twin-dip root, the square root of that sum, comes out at 4.97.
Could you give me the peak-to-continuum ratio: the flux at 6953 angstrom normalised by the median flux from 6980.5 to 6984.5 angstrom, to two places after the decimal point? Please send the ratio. 0.99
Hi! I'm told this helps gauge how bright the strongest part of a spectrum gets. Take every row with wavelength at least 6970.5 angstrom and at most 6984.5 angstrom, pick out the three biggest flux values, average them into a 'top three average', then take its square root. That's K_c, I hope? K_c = 3.83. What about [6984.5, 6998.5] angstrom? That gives 3.76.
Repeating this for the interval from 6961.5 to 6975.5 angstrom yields 3.80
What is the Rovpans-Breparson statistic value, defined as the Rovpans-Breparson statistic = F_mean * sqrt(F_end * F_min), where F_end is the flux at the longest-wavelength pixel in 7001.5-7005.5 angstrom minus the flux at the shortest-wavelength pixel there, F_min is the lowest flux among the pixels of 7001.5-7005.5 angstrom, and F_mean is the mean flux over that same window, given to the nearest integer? 45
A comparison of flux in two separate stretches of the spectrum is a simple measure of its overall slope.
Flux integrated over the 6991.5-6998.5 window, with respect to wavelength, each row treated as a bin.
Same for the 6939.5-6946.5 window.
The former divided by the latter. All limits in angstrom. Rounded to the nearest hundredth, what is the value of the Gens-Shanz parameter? 1.02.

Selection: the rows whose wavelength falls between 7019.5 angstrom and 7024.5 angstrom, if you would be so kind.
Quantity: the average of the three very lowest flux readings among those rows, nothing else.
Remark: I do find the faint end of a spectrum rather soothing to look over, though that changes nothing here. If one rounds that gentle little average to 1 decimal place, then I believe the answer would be 12.7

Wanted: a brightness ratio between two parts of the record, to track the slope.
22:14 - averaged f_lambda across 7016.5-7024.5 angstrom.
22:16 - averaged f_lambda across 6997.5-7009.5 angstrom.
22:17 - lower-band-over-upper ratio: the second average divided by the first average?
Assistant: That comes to 0.99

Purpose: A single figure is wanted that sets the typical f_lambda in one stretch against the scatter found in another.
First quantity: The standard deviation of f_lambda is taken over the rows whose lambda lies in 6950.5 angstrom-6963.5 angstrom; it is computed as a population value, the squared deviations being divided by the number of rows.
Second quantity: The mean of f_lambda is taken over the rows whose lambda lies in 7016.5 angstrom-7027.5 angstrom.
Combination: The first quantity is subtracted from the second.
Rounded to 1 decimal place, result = 12.7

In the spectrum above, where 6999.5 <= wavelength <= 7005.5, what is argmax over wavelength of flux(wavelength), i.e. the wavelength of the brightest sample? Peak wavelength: 7005 angstrom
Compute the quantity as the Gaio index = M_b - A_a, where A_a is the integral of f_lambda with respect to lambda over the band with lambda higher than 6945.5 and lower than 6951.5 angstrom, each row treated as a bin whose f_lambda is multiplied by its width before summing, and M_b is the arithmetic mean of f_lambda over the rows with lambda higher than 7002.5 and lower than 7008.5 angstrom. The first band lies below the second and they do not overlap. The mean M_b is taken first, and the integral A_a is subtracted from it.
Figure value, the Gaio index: -70.3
